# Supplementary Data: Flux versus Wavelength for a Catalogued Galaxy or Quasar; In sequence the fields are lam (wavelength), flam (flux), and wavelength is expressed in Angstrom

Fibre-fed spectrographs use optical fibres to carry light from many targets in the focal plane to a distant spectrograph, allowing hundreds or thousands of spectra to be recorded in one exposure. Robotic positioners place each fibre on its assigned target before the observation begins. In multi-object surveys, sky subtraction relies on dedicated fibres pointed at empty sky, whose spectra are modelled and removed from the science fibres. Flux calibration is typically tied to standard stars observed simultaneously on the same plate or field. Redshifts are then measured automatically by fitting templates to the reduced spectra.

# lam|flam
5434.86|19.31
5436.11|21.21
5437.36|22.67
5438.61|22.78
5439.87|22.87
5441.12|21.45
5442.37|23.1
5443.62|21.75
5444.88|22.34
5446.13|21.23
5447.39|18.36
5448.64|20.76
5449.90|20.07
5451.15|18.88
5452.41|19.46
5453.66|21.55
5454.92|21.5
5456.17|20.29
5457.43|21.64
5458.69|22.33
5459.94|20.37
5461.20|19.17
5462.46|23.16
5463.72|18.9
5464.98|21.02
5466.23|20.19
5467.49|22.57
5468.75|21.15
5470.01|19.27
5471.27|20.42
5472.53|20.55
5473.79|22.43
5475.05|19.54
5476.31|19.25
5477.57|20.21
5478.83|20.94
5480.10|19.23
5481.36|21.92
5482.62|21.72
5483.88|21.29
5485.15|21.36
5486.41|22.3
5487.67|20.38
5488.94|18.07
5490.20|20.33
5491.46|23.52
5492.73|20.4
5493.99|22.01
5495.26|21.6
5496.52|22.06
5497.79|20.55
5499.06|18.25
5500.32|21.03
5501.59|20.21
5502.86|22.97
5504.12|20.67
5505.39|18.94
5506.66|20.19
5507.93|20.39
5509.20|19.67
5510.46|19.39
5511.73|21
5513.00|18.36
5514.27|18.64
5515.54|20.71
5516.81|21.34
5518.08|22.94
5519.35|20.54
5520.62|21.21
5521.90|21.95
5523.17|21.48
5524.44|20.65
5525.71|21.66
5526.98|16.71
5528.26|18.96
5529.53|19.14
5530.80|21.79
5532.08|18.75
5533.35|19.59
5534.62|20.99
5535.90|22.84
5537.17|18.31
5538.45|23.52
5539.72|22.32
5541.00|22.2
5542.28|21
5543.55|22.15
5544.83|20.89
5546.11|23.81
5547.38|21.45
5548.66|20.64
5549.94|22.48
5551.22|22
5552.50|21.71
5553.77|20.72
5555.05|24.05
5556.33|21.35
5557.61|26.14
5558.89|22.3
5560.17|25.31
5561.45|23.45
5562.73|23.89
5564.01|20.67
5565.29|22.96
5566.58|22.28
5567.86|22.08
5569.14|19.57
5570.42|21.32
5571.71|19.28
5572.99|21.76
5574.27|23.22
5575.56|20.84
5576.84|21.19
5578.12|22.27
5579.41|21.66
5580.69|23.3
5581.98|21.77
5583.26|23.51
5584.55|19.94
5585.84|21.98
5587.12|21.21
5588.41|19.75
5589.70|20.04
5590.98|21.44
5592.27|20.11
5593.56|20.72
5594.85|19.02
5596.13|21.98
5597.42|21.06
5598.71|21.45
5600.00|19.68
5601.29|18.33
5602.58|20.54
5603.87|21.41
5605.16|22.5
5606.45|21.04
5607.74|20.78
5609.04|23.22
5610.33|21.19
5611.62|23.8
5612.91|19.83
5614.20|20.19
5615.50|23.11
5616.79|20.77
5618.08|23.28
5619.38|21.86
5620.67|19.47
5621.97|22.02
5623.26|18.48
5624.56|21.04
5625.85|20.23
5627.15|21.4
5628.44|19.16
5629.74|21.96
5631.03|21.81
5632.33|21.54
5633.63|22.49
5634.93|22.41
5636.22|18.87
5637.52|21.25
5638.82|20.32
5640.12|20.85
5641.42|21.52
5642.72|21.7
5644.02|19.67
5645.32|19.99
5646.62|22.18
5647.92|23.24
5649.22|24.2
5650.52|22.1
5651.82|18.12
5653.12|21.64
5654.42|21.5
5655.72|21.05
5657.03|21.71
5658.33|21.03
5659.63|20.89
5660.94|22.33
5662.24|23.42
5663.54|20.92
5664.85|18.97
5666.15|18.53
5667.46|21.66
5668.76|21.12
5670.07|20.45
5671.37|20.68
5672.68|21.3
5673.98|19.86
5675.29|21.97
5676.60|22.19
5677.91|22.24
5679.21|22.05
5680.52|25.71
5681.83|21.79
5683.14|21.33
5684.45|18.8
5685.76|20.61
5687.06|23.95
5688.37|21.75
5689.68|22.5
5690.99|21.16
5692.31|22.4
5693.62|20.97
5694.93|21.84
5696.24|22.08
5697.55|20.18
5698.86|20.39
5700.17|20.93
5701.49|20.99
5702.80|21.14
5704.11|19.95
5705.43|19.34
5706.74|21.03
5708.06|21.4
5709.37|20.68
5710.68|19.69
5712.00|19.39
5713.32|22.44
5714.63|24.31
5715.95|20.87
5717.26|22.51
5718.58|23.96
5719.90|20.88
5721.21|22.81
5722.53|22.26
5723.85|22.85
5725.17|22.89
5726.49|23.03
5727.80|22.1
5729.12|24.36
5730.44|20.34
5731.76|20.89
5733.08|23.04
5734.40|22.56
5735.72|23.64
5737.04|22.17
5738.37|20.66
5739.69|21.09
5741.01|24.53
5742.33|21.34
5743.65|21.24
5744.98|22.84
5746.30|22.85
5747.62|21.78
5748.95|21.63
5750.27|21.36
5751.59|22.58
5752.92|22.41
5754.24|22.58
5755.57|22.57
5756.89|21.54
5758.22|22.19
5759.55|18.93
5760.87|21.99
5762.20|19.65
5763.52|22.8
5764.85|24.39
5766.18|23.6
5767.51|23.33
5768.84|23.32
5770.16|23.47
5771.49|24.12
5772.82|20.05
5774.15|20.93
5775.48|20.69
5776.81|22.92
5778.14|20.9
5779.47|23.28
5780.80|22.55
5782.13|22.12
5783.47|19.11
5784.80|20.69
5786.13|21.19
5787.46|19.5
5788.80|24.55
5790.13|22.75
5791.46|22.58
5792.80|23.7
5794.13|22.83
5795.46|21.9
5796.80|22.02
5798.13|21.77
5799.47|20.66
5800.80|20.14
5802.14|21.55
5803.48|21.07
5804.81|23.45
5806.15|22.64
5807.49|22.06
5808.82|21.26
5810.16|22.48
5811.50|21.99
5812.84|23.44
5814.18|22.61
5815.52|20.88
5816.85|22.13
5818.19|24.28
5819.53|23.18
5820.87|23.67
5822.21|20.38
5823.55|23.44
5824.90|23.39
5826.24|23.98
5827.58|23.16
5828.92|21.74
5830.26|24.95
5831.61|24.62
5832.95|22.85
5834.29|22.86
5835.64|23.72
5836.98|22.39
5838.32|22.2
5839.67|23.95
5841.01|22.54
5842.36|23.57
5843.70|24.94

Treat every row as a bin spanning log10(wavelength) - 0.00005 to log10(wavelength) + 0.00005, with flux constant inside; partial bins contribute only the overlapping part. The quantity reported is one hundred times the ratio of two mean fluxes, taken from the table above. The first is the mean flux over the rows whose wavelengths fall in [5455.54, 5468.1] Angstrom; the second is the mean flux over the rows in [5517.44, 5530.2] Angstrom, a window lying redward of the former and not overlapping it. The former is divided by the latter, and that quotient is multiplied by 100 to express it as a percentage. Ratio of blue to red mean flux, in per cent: 102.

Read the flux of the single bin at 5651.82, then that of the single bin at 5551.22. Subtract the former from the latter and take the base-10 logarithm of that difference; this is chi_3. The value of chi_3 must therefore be 0.6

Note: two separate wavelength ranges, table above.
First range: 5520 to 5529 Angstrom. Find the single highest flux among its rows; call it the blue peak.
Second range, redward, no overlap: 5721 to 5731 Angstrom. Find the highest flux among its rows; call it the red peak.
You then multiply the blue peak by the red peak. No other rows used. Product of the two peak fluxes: 535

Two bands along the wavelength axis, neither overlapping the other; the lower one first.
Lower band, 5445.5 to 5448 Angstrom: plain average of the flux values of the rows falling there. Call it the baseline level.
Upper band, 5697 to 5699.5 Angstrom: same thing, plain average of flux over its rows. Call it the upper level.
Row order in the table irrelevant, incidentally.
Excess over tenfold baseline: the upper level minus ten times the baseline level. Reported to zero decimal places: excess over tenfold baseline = -178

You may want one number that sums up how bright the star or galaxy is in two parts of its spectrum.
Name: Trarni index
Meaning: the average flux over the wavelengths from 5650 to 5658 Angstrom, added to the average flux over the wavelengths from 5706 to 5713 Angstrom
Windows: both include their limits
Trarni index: 41.5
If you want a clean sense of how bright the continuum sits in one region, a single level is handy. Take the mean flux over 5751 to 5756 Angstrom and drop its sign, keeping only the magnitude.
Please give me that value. 22.5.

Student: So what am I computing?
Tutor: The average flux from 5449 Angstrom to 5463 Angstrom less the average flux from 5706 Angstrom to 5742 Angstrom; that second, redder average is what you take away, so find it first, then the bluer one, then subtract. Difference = -1.3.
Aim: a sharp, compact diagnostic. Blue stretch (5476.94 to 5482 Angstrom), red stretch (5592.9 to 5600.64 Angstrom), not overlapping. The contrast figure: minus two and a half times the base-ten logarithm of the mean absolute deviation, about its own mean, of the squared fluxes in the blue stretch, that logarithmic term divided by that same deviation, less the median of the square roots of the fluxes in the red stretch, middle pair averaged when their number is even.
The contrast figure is -4.68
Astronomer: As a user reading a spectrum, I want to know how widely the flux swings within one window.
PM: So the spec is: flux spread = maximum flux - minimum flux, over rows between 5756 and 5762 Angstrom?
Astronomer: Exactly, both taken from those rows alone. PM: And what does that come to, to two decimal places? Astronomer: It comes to 3.26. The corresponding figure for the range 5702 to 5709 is 2.06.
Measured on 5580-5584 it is 1.74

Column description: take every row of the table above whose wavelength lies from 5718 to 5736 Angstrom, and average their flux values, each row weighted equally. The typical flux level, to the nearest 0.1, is 22.5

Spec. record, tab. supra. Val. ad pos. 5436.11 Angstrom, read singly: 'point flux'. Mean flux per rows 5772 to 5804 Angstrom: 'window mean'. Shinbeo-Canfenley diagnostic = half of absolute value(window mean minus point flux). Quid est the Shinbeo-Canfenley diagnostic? 0.22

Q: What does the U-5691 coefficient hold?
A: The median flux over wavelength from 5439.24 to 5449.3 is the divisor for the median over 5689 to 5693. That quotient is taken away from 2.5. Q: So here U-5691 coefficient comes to 1.46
